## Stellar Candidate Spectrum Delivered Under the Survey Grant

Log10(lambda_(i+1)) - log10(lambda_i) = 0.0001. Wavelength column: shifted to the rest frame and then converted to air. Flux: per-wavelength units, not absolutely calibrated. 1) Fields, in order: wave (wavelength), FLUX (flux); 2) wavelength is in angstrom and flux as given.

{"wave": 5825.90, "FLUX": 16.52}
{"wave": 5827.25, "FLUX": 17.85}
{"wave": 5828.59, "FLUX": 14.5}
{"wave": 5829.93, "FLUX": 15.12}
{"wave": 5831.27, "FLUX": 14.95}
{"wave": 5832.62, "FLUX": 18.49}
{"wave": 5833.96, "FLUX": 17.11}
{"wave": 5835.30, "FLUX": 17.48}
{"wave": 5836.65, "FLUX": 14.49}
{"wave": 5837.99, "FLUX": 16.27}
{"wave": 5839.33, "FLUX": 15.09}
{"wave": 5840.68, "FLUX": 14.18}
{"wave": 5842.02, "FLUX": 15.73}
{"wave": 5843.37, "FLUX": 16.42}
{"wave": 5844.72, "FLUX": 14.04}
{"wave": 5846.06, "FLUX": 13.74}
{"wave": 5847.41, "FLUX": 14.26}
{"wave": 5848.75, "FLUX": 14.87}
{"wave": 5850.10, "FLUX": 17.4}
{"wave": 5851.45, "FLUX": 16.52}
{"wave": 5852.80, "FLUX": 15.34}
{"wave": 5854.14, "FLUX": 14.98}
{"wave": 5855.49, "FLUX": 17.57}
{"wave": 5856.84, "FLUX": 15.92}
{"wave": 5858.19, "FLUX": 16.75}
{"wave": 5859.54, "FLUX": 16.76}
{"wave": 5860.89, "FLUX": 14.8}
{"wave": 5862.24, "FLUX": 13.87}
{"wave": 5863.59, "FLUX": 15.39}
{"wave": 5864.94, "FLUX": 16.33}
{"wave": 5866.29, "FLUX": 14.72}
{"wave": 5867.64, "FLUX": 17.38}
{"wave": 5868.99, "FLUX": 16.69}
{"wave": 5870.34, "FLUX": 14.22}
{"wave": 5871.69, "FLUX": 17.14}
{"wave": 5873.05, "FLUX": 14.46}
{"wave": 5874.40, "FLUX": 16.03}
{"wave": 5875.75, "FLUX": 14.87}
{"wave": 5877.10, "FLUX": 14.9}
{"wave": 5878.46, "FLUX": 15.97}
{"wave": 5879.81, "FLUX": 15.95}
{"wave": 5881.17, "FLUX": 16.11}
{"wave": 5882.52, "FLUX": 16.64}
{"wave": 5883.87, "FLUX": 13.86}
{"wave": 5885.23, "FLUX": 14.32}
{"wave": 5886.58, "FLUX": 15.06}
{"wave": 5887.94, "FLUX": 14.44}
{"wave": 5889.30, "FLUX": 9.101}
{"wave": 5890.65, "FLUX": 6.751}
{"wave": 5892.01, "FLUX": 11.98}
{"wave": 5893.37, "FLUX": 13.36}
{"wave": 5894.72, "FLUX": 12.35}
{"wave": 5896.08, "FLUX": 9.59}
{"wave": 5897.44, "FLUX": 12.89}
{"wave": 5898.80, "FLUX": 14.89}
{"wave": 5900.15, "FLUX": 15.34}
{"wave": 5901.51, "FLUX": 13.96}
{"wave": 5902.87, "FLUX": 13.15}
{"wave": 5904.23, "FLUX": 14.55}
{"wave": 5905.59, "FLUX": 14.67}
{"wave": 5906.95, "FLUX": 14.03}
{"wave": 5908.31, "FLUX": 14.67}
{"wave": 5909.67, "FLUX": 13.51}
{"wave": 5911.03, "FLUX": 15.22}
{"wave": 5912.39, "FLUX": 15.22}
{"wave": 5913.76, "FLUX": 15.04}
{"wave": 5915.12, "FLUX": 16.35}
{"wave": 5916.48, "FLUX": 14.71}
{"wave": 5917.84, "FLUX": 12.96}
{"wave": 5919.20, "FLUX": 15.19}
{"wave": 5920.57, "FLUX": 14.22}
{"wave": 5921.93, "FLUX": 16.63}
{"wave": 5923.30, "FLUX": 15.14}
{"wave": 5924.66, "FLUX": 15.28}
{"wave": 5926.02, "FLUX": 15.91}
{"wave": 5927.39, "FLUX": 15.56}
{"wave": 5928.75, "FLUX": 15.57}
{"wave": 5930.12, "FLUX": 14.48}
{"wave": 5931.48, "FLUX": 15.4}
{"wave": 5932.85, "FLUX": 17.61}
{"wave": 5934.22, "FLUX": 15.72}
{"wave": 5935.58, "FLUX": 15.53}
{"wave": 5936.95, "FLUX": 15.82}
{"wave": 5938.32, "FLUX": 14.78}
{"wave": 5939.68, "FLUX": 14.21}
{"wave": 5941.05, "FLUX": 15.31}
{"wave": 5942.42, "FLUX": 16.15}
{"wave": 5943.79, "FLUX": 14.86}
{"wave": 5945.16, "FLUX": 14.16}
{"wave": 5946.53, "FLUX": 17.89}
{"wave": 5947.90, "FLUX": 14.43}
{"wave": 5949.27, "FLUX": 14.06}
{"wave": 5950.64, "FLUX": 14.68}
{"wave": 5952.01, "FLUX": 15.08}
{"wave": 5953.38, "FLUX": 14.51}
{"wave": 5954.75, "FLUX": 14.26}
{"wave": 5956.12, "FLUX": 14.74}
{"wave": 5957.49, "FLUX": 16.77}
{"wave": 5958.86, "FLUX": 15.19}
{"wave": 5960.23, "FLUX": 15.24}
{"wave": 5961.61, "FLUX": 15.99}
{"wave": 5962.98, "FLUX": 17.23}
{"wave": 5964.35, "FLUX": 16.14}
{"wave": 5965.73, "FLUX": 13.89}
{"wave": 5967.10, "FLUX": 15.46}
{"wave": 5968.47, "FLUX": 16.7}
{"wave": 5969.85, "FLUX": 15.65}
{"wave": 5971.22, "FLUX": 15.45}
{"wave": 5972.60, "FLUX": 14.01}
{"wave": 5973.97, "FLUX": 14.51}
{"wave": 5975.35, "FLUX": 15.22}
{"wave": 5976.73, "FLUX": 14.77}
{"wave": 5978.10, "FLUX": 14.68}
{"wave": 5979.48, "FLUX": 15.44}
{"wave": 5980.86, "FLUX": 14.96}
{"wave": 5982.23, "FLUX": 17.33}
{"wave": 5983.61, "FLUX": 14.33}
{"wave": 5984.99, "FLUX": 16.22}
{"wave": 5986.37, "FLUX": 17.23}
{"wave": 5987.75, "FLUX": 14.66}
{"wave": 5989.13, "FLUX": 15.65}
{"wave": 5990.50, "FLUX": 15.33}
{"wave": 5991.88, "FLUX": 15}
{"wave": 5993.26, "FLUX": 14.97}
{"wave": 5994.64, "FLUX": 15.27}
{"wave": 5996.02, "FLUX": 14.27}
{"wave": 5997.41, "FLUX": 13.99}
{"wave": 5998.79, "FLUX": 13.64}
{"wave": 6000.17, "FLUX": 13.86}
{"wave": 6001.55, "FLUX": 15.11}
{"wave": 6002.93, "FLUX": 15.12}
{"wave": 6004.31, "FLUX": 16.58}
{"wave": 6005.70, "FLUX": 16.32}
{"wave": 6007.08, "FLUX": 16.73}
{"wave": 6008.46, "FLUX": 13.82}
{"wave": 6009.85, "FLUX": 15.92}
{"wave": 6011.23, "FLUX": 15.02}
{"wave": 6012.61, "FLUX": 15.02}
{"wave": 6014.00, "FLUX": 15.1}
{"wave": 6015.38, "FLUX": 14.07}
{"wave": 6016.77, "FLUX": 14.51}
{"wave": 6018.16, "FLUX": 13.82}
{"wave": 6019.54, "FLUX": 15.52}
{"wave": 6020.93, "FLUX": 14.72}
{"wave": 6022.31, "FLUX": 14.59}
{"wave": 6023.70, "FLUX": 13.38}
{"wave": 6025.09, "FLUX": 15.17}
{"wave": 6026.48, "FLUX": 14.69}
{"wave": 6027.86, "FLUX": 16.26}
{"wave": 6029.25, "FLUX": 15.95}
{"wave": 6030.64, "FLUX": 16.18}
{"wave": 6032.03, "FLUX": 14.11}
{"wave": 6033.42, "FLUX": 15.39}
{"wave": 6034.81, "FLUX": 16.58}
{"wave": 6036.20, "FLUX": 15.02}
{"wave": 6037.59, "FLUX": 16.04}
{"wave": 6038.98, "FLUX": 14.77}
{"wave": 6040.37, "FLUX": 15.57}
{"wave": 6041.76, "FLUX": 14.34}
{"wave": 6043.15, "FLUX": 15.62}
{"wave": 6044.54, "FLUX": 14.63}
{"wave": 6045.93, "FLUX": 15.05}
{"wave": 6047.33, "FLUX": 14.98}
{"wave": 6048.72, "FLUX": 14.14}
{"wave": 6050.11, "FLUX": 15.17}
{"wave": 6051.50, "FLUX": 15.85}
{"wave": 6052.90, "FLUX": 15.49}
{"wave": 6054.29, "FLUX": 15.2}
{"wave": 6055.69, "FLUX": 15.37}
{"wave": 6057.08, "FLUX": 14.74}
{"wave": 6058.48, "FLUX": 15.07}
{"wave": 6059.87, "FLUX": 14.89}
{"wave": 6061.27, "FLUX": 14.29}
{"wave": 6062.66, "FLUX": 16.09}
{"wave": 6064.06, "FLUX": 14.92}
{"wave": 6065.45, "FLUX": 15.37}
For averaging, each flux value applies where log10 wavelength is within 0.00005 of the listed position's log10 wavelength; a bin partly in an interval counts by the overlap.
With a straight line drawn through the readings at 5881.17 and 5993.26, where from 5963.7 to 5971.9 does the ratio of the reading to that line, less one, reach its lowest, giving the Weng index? 5965.73 angstrom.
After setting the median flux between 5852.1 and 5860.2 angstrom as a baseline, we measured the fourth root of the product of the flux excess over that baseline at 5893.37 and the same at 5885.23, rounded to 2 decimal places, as 1.56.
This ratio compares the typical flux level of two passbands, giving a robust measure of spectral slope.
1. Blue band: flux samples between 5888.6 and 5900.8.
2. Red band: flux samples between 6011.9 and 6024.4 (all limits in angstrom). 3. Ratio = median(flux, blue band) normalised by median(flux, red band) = 0.846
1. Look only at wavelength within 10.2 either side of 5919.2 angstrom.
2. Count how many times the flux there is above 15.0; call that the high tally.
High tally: 11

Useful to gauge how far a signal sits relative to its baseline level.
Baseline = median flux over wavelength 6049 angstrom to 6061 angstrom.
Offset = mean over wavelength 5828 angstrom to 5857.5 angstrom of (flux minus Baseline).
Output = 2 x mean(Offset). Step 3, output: 0.95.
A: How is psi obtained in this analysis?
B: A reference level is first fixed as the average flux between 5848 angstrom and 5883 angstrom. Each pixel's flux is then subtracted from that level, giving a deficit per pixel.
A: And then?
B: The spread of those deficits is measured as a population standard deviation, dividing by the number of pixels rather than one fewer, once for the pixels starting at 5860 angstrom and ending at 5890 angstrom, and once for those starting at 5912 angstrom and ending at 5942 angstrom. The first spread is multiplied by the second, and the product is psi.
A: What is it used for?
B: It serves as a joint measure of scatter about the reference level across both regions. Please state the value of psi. 1.52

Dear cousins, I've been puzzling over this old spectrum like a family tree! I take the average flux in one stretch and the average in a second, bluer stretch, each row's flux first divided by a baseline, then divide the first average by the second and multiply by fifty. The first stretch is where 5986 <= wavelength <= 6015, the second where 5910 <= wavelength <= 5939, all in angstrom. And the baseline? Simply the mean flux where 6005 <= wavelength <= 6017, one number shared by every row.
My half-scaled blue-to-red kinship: 49.4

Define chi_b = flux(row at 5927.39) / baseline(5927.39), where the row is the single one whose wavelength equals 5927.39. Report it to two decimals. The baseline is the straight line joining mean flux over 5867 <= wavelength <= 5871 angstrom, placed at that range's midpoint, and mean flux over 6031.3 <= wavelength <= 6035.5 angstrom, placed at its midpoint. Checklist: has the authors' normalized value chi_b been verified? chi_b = 0.98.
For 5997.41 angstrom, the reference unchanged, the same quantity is 0.90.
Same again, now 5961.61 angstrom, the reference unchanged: 1.02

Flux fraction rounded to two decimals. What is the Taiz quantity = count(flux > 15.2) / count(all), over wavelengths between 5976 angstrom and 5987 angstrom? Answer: 0.50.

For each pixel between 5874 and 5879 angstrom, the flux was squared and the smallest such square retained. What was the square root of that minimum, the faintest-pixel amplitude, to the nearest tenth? 14.9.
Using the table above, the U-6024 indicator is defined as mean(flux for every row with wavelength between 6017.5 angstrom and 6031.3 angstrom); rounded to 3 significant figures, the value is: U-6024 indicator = 15.0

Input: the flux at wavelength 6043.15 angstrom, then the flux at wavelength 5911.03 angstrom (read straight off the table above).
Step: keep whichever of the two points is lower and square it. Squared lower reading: 232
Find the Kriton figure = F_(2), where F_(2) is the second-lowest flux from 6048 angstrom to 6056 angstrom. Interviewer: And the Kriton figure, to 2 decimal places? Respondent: 15.17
